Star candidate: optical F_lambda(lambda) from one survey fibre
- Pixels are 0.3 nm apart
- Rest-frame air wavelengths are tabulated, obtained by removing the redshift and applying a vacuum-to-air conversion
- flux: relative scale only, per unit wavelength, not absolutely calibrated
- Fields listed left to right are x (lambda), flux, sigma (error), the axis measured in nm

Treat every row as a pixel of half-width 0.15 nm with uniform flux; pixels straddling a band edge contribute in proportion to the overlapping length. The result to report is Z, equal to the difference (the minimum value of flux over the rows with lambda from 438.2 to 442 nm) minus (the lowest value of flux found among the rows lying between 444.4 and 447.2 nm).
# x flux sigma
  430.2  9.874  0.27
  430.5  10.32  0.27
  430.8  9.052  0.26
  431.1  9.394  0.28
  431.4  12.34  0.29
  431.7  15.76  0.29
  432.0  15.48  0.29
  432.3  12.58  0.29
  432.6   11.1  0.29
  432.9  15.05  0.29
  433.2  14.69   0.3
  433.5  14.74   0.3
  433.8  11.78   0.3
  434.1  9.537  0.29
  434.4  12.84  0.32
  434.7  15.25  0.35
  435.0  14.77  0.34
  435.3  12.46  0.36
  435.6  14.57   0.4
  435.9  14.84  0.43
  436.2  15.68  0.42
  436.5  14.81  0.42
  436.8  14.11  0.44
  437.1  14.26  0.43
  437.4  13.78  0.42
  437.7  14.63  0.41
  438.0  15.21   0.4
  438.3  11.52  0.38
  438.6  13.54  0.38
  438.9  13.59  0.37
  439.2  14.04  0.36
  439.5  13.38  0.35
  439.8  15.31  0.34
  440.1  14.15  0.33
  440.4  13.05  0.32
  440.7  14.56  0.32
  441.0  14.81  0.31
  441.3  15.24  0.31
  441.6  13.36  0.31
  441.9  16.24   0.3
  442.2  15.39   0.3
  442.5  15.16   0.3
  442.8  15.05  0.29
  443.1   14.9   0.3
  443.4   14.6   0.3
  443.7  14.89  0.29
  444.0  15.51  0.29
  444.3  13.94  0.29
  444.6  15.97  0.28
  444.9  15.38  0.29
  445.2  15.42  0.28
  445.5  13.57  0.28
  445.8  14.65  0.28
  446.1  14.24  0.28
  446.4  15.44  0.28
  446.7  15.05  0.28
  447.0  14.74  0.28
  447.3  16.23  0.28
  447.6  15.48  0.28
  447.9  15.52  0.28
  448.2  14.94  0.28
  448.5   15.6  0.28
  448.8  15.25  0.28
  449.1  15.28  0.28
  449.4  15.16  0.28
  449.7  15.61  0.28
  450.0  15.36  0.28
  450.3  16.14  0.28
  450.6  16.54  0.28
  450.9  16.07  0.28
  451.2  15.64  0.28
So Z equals -2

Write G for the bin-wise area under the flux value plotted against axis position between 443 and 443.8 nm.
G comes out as 11.8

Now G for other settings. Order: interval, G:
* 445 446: 14.6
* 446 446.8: 12.0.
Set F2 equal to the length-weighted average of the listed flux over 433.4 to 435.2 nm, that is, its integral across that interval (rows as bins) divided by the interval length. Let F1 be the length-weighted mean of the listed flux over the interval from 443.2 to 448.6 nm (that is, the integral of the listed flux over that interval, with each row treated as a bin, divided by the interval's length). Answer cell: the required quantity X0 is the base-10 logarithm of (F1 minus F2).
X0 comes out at 0.29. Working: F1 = 15.1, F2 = 13.1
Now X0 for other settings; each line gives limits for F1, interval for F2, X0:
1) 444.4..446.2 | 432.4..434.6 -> 0.30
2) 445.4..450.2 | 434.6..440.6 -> 0.01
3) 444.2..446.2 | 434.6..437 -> -0.64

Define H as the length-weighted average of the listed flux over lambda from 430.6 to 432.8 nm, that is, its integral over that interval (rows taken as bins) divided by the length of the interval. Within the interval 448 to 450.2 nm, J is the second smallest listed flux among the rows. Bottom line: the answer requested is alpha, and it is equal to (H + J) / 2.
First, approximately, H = 12.3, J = 15.16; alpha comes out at 13.7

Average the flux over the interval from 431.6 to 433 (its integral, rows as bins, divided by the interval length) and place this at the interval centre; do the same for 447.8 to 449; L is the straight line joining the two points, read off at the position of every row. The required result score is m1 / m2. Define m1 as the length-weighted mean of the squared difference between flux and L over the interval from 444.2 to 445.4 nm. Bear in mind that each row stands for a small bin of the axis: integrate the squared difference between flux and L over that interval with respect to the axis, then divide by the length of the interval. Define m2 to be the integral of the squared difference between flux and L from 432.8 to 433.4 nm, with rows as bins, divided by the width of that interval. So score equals 0.77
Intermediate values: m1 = 0.62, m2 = 0.8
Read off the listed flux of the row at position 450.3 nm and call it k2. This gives 16.14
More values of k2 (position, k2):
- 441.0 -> 14.81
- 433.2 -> 14.69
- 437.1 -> 14.26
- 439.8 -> 15.31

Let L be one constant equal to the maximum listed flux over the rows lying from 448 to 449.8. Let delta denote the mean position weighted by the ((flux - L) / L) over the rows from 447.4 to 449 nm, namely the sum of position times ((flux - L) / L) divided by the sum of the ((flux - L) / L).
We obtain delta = 448.29 nm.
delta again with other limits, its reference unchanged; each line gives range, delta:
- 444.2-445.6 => 445.00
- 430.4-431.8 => 430.90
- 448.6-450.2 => 449.28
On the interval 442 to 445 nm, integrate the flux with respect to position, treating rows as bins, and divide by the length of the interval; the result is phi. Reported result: 15.1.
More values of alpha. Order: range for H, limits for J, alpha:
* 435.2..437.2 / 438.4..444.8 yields 13.9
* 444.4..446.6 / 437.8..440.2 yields 14.2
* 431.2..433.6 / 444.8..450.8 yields 14.0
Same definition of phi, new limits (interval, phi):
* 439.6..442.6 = 14.7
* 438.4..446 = 14.6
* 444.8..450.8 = 15.3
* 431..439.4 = 13.7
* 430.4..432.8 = 12.1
